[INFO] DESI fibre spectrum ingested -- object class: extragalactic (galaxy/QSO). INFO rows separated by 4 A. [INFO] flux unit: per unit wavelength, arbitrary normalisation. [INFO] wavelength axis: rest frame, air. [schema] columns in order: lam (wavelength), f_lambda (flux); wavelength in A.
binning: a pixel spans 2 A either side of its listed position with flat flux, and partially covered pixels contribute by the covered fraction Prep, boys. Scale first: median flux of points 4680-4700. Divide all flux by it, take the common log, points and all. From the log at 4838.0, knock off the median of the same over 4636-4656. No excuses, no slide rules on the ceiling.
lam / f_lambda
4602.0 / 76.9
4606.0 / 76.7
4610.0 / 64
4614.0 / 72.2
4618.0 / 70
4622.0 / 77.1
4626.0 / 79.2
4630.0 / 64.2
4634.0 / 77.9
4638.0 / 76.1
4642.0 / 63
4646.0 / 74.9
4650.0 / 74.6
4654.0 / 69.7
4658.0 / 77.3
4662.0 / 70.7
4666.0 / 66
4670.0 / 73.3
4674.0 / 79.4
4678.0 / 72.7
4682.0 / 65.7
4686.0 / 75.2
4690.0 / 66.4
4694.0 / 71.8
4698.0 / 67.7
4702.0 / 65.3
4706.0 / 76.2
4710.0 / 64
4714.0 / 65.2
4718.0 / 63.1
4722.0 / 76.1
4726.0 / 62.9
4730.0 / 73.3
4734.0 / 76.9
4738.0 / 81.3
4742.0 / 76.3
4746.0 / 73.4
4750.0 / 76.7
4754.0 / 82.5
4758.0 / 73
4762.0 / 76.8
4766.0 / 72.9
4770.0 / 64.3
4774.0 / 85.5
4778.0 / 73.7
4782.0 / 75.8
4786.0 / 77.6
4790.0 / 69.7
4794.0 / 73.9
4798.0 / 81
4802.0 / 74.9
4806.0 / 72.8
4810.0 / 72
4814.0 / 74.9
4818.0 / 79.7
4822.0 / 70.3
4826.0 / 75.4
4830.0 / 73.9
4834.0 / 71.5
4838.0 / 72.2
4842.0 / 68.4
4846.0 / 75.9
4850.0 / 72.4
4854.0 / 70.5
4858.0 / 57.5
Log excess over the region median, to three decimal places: -0.014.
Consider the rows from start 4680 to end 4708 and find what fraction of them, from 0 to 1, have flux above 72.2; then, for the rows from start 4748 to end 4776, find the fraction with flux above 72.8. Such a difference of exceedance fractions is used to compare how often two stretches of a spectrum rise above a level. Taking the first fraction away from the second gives 0.6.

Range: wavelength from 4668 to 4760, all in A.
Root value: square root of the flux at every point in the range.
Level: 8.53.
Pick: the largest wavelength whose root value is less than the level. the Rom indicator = 4726.0 A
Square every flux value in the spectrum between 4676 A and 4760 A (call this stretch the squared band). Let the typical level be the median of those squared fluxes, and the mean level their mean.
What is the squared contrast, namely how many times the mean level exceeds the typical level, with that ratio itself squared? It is 0.94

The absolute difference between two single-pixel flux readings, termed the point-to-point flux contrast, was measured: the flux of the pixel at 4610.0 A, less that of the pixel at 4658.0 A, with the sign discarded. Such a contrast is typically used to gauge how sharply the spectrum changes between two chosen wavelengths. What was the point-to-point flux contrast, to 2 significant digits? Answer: 13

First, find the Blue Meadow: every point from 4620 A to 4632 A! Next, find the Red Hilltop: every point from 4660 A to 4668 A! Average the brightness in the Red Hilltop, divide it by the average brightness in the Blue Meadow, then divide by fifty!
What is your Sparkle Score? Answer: 0.019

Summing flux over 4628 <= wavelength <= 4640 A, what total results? 218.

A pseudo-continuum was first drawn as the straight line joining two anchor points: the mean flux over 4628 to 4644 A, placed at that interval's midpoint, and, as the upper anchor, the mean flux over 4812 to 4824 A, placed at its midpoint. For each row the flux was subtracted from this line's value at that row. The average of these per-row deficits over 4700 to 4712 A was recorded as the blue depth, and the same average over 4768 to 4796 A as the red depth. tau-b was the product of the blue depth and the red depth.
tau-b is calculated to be -1.1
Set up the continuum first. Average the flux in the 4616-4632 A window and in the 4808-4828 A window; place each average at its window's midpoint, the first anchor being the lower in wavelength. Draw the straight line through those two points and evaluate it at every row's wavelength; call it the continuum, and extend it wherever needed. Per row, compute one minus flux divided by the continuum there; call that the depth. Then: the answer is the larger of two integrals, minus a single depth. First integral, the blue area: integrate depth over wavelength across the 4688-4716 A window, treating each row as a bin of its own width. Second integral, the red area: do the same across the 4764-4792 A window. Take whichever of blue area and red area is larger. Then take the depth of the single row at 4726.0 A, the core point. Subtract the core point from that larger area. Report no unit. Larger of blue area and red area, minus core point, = 1.9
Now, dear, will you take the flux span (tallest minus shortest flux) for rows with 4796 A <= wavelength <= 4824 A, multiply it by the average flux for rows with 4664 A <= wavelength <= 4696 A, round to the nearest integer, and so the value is 763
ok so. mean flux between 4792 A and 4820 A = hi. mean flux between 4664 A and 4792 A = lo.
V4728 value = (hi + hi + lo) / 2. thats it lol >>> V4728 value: 112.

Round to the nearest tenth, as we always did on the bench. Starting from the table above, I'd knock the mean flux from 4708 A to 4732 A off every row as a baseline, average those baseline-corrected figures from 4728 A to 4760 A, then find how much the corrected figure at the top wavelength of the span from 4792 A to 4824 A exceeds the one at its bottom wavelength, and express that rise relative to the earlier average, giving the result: -0.4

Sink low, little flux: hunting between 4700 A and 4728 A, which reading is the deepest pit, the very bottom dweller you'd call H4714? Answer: 62.9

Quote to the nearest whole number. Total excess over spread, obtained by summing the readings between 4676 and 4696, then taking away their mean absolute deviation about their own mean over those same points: 348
